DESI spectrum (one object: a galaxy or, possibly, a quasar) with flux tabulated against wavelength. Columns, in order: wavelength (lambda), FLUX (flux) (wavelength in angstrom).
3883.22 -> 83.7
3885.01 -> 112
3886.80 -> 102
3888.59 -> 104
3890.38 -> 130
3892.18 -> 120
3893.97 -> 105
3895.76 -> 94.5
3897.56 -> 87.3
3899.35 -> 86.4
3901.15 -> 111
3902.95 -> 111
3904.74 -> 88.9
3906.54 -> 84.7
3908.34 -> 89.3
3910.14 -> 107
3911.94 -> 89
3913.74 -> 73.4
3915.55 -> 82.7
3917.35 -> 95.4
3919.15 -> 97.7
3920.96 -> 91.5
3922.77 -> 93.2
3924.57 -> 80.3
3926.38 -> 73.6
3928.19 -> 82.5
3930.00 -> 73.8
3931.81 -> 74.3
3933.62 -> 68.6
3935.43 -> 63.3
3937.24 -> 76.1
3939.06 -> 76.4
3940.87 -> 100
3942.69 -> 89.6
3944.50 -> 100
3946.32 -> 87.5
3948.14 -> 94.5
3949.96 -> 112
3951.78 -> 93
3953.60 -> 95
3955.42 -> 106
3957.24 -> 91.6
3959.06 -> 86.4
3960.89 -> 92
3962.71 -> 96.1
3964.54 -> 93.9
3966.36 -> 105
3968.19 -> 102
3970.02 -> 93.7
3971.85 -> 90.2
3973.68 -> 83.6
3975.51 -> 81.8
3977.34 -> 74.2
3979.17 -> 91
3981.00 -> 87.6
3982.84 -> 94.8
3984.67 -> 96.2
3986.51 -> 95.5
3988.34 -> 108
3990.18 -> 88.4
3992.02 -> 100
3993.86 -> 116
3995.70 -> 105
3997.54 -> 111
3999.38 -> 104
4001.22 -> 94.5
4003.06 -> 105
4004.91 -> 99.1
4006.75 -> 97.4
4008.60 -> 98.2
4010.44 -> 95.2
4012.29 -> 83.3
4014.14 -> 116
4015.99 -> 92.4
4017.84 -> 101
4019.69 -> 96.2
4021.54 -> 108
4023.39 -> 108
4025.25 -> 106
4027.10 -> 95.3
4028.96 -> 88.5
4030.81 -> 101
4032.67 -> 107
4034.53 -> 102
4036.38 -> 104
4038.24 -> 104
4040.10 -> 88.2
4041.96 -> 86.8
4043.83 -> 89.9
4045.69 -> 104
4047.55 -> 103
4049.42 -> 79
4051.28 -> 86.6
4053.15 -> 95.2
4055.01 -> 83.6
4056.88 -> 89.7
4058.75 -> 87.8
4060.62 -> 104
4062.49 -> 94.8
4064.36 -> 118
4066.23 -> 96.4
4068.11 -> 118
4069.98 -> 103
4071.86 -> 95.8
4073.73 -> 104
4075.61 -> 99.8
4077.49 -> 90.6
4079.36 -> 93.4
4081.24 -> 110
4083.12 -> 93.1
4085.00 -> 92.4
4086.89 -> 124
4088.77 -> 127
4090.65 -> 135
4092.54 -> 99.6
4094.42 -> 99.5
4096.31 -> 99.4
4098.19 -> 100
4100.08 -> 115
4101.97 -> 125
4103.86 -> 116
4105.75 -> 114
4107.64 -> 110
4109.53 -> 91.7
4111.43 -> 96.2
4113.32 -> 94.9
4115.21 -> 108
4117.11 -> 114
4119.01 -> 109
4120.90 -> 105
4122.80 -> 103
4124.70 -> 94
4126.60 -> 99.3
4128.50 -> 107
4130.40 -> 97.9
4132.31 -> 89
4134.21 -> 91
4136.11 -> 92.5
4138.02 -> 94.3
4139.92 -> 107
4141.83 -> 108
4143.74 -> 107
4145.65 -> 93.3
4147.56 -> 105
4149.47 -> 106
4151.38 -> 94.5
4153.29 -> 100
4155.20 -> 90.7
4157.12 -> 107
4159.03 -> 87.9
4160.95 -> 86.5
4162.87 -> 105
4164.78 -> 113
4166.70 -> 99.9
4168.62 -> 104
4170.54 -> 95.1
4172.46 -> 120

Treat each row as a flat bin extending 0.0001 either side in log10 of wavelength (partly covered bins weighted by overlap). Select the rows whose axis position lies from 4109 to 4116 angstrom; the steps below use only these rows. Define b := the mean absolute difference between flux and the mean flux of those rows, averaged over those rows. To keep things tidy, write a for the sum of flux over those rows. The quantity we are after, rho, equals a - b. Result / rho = 386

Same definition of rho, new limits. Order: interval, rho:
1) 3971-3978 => 325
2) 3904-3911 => 363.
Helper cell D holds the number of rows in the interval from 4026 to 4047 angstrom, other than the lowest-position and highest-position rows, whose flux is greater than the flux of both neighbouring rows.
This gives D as 1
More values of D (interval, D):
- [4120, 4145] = 2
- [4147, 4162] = 3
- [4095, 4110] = 1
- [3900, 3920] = 1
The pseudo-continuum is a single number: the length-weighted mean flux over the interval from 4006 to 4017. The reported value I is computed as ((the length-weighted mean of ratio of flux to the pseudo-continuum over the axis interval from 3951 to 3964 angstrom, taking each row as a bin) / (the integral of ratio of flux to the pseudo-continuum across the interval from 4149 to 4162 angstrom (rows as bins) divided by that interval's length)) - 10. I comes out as -9.02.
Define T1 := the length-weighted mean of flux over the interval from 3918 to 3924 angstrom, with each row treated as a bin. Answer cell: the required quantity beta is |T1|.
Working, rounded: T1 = 93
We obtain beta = 93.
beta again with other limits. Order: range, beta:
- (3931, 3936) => 69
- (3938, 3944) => 89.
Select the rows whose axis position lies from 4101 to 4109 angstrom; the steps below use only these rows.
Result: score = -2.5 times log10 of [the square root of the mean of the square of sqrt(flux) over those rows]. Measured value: -2.58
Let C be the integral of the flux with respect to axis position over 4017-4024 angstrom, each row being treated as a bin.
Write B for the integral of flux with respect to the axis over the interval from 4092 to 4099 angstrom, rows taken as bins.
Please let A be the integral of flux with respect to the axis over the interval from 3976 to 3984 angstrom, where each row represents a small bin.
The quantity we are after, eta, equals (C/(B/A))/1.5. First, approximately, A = 696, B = 698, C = 722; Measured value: 480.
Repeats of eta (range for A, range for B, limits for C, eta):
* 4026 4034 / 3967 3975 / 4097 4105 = 646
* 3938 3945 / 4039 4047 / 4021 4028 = 415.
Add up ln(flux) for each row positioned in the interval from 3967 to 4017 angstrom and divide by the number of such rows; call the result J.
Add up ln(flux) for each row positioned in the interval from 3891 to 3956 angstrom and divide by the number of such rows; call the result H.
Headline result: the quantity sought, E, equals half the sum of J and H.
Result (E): 4.53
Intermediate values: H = 4.49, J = 4.56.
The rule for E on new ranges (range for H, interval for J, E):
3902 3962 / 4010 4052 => 4.53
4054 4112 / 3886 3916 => 4.61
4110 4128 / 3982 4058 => 4.61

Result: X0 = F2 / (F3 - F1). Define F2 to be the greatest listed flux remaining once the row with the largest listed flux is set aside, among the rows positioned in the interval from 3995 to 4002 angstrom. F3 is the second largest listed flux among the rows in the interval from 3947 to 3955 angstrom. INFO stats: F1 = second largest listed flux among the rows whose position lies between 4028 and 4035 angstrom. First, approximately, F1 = 102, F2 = 105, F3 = 95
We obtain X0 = -15.0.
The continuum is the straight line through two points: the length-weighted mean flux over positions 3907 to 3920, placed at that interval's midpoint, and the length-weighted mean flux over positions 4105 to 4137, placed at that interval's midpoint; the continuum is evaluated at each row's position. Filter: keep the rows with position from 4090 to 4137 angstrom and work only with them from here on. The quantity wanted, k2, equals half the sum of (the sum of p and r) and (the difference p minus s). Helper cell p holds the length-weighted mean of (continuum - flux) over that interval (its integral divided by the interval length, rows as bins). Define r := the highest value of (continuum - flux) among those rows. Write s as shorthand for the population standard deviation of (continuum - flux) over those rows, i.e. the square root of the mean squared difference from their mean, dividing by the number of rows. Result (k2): -3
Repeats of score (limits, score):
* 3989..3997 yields -2.51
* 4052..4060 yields -2.44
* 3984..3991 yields -2.48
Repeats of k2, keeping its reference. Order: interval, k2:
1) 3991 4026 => -5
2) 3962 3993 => 6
